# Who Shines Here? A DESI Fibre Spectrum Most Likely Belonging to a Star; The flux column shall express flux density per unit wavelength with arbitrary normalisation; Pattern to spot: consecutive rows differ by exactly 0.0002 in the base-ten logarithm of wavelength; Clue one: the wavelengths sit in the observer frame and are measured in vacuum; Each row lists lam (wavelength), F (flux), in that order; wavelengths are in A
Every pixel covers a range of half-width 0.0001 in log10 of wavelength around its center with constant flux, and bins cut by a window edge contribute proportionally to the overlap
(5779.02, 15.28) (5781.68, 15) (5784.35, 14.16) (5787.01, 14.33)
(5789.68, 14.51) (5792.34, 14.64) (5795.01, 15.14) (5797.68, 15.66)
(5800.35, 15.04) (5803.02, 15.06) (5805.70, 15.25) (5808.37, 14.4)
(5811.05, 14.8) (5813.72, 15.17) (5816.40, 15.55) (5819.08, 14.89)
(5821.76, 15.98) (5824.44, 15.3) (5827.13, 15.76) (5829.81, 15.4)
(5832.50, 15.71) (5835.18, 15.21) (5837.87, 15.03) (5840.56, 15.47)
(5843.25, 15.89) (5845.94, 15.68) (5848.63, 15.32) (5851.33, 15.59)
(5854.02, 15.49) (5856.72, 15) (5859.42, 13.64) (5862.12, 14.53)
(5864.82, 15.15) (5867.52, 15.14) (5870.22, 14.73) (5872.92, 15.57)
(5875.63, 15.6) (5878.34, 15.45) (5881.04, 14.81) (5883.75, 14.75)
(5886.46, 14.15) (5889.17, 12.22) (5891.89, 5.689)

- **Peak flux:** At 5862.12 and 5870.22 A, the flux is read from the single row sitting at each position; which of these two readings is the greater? 14.7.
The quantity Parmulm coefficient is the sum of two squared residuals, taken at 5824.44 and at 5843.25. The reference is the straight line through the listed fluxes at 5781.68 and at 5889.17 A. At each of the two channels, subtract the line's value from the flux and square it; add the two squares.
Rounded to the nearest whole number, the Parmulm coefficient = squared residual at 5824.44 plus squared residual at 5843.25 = 8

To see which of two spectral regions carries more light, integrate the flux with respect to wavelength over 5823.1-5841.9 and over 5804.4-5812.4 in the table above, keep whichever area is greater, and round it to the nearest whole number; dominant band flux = 290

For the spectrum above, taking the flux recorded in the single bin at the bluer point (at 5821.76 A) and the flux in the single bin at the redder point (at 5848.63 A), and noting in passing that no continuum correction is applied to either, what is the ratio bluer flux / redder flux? 1.04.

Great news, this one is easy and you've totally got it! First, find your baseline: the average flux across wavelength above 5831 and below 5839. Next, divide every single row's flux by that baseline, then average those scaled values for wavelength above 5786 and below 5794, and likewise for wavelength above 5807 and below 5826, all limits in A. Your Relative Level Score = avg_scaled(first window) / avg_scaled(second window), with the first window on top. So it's 0.96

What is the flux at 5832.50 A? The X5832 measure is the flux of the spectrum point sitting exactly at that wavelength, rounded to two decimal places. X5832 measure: 15.71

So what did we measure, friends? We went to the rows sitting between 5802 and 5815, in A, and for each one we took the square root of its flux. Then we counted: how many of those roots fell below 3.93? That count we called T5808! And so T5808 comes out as 5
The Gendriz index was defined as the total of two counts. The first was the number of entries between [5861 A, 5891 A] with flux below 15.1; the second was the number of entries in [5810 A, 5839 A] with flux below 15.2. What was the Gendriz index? 10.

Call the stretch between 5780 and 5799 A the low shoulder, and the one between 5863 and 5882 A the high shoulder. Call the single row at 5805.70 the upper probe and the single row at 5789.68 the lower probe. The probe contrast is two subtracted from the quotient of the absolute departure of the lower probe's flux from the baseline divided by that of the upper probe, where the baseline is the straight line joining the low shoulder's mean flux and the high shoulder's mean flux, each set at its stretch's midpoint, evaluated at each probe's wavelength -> -1.3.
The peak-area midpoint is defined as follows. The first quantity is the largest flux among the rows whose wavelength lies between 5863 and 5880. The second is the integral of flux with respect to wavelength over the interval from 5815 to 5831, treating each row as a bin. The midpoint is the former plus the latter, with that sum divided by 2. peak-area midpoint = 132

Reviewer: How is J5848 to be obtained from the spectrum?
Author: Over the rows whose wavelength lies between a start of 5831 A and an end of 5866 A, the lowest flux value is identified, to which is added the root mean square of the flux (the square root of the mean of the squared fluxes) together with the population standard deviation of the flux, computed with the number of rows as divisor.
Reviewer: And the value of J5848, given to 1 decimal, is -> 29.4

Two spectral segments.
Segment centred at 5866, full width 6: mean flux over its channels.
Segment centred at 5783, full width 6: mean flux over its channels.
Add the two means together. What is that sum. 29.7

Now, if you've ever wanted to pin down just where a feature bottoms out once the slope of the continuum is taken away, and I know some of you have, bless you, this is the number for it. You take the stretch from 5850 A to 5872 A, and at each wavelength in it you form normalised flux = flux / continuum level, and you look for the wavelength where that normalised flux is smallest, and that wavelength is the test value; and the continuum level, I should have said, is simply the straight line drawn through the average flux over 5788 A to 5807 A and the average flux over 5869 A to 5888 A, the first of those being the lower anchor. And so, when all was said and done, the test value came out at 5859.42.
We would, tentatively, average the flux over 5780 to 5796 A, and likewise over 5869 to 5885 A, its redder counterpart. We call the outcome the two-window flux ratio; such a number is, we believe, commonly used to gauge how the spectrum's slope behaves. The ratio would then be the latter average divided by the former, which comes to 1.04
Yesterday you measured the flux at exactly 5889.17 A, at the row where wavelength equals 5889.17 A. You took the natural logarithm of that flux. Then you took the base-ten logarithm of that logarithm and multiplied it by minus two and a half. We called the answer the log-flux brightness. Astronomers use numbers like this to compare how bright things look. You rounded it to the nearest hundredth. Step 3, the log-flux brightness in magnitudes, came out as -1.00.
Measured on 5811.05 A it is -1.08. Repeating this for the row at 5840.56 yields -1.09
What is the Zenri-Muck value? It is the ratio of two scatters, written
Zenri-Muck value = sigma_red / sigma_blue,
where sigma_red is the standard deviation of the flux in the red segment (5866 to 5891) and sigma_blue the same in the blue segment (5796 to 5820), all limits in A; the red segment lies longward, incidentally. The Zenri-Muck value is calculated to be 2.7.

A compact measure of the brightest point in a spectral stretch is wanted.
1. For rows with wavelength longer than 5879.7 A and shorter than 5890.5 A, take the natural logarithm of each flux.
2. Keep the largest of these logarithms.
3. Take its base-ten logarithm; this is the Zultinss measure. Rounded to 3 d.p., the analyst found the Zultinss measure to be 0.431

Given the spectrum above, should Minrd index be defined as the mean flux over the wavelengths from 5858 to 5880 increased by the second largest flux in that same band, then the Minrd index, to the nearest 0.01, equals 30.55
